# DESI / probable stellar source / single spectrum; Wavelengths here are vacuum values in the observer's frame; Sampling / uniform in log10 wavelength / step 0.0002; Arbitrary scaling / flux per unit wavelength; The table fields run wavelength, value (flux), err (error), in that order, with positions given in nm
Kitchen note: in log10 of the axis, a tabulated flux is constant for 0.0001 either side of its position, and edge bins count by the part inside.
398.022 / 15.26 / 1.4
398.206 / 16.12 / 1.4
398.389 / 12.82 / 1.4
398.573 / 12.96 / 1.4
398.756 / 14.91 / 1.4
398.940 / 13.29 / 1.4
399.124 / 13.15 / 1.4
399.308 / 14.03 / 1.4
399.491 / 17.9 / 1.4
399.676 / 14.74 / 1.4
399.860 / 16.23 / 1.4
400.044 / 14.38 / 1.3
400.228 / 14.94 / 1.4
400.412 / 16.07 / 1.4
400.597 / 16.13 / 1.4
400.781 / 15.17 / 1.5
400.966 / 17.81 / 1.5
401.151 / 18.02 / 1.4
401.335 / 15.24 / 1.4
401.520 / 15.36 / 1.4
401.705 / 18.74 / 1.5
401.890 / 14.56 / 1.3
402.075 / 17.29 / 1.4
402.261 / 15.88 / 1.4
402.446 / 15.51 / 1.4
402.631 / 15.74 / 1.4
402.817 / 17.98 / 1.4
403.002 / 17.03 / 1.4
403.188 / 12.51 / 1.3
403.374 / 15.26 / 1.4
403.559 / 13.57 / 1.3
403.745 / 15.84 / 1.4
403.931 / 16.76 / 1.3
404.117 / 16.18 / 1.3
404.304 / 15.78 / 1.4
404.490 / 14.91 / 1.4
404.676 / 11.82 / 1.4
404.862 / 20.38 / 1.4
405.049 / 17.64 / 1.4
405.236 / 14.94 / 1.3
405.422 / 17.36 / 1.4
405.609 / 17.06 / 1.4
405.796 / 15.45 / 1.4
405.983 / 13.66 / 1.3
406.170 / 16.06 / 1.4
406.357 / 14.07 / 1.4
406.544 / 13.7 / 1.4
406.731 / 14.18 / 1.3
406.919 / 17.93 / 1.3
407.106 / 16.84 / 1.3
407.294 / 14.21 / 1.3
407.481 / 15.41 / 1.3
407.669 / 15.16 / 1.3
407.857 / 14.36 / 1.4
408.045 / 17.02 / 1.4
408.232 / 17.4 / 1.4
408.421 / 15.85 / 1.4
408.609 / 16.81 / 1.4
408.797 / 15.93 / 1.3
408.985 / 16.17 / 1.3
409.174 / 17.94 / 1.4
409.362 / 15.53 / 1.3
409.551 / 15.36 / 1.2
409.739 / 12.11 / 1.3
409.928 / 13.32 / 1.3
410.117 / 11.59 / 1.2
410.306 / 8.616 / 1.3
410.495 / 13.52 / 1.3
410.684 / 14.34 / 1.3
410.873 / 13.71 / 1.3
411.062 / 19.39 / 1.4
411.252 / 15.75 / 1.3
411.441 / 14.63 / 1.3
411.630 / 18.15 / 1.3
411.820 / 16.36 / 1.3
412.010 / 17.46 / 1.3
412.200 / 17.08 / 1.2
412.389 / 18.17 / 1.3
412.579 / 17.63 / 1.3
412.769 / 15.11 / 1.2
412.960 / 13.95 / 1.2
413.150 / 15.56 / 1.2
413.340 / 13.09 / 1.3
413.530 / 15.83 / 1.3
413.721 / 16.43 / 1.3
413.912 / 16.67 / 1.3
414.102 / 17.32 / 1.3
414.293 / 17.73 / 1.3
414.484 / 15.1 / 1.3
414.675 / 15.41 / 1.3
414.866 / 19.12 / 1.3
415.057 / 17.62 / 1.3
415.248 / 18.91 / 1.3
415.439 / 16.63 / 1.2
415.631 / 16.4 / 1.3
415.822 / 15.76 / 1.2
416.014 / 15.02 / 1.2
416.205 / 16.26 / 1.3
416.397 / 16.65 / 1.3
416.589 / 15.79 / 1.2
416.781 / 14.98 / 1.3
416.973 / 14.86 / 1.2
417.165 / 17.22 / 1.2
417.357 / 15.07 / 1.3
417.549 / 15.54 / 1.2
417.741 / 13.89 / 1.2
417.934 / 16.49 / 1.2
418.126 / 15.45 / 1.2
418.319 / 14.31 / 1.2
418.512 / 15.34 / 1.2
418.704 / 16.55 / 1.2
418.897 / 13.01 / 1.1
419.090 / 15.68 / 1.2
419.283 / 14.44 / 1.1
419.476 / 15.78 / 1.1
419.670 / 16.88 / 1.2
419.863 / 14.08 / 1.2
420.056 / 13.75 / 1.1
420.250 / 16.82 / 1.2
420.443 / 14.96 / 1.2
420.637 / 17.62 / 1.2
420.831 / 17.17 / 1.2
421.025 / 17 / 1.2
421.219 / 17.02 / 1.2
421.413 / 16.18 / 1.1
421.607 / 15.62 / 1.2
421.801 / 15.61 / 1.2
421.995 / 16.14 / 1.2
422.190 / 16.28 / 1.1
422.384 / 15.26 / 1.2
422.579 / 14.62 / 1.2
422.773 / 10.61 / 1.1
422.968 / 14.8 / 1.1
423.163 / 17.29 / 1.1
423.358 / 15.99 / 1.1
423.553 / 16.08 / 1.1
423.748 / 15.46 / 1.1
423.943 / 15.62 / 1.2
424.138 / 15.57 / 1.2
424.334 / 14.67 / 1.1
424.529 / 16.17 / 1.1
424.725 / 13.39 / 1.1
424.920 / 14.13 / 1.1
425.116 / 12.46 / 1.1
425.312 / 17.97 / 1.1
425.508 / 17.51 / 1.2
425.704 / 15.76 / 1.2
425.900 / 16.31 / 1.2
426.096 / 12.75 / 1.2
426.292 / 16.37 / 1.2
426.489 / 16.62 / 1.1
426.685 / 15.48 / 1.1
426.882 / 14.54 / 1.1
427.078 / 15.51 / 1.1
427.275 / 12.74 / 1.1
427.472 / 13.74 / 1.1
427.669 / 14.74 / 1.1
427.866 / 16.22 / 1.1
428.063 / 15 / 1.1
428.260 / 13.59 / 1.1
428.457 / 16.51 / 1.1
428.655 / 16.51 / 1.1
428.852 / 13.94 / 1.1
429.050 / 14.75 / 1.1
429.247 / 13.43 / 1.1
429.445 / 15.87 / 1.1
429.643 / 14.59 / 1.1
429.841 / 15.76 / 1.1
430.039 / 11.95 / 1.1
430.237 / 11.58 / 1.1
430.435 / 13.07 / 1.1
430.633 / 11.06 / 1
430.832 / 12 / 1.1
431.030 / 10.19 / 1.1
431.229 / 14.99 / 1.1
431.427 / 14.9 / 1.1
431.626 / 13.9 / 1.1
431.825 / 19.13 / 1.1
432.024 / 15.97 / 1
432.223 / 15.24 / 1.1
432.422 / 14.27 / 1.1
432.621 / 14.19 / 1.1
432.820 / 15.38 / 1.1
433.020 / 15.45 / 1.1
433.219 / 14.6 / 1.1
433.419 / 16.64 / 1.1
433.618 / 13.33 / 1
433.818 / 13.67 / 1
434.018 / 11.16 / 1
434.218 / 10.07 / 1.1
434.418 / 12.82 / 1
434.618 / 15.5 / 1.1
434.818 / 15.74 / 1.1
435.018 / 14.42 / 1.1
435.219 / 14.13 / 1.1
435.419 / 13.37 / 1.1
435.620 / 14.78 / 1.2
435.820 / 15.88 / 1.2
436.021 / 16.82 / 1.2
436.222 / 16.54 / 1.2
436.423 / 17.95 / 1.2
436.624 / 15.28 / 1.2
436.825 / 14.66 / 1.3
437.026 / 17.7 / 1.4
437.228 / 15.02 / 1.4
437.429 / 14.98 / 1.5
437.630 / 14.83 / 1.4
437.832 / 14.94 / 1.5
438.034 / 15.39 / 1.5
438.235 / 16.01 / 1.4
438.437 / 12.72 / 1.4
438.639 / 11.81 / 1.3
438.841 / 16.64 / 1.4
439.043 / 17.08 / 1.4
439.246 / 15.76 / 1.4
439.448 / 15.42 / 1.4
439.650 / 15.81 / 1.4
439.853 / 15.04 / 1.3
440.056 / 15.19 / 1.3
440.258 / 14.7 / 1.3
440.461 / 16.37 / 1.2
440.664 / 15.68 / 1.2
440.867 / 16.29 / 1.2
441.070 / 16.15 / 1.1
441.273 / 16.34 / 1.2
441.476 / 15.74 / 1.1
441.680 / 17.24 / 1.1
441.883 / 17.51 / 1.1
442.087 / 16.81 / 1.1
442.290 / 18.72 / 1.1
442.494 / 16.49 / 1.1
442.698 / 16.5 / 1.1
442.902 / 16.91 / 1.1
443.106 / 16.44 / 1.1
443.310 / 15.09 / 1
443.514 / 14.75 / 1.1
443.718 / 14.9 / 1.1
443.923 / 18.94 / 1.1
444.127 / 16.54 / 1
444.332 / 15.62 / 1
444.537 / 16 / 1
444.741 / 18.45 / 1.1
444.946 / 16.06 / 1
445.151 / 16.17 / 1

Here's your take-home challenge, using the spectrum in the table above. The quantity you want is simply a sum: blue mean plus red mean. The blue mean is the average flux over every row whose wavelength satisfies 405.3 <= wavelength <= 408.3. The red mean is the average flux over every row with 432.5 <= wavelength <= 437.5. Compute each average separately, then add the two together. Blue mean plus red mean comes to 30.4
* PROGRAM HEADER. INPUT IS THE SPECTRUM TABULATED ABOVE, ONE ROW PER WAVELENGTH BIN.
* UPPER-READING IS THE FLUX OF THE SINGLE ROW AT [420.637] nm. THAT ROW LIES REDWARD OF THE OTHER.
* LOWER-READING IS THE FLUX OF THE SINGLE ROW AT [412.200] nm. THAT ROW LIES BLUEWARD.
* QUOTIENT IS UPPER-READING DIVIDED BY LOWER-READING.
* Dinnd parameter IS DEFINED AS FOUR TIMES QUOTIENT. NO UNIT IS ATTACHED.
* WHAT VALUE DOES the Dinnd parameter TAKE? 4.13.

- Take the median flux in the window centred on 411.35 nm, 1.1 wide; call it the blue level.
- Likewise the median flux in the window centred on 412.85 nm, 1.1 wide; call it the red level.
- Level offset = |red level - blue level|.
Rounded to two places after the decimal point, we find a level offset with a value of 0.72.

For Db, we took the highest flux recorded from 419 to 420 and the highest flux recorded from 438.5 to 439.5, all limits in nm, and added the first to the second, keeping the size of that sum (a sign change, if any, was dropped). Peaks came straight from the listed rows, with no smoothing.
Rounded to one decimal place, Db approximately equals 34.0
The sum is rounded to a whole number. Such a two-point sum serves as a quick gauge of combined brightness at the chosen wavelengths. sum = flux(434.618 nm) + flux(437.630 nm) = 30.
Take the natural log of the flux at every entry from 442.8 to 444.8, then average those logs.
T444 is 2.79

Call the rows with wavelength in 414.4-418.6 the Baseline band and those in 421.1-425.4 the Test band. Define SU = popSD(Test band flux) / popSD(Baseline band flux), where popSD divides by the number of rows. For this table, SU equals 1.21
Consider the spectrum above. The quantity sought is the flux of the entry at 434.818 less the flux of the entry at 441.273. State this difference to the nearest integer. -1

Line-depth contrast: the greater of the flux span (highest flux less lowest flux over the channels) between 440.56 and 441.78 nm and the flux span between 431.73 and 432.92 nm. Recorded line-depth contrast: 4.9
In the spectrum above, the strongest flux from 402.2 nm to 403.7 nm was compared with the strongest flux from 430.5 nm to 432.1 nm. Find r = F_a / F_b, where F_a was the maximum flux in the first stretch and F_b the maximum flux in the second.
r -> 0.94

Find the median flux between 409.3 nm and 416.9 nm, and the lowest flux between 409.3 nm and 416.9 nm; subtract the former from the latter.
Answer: -7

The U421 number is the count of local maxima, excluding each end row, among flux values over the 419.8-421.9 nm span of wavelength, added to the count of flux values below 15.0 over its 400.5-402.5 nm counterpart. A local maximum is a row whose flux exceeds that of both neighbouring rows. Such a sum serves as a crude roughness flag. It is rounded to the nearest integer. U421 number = 4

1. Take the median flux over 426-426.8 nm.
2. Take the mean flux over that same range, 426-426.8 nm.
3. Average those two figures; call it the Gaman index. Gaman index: 15.6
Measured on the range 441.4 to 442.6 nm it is 17.1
